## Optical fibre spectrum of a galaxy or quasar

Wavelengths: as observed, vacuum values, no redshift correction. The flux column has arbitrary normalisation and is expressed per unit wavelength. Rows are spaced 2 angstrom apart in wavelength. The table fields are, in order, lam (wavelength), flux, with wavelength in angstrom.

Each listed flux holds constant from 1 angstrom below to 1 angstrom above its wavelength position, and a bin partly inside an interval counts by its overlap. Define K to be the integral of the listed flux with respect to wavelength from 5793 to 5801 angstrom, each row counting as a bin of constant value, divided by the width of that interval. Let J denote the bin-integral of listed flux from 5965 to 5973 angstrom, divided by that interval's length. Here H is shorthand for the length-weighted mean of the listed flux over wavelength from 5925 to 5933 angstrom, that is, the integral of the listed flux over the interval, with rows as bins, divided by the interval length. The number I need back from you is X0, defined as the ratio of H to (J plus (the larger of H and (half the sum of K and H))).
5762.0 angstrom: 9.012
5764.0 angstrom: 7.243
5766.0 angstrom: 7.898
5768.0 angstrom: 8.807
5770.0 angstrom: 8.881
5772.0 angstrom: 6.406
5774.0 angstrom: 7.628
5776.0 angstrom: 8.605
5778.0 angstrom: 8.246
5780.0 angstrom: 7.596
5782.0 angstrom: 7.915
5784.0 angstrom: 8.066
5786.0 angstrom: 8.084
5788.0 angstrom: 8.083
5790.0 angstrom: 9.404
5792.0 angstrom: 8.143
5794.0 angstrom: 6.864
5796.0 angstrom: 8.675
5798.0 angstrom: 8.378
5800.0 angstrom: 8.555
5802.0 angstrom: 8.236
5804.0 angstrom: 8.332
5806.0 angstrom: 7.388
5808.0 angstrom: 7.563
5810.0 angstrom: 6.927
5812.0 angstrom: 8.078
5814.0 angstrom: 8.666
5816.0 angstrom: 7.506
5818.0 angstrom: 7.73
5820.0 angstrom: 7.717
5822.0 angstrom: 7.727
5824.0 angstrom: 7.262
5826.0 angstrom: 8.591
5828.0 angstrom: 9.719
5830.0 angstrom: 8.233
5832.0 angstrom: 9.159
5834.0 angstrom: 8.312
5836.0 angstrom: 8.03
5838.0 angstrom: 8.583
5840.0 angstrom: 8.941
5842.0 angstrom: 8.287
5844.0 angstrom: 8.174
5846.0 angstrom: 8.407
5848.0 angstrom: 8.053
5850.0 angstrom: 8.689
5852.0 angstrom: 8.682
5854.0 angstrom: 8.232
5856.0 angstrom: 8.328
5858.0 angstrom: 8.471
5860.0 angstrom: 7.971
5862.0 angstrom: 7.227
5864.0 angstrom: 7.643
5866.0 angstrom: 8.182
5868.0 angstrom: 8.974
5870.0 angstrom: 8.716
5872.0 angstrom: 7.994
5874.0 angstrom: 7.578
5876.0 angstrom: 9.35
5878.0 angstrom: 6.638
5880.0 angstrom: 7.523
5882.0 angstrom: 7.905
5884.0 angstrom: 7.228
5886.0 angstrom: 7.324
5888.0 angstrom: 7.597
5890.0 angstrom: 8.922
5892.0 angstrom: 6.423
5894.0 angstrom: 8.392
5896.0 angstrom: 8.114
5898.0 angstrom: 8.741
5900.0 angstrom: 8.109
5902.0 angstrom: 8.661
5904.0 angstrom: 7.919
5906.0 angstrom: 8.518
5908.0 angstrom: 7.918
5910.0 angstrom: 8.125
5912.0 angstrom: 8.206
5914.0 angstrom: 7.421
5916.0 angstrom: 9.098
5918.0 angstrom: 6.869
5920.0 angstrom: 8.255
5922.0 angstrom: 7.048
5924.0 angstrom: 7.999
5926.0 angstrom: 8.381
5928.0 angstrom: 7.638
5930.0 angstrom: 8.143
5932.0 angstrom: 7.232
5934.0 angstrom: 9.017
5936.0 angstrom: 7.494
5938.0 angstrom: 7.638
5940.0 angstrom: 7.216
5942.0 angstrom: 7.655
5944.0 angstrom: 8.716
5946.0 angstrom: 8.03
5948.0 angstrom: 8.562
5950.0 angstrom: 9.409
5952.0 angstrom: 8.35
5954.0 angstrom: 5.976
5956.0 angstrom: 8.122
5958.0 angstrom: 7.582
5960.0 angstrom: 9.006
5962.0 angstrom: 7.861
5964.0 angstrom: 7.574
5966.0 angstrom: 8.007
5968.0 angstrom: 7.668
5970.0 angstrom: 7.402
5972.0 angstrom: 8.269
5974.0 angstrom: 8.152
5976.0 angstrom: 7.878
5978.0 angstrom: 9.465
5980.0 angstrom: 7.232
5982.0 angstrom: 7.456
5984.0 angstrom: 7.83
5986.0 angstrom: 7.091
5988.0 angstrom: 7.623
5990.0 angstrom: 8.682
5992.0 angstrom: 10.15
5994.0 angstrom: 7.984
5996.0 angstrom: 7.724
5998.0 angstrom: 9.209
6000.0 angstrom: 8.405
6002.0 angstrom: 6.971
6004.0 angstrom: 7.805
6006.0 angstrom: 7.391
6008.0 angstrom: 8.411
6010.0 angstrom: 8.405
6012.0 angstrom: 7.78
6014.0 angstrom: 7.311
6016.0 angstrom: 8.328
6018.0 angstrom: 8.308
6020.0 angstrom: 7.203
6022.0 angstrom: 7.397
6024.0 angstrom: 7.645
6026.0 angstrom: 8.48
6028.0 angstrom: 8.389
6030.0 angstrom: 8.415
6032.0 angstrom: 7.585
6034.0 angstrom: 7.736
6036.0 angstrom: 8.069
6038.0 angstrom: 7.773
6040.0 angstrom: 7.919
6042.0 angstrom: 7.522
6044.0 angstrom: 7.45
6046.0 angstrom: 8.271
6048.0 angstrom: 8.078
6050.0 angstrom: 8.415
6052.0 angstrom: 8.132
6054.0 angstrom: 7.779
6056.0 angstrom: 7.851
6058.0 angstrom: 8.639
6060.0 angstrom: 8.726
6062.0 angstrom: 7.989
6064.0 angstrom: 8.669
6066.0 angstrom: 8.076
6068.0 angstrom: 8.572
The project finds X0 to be 0.496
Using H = 7.8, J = 7.8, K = 8.1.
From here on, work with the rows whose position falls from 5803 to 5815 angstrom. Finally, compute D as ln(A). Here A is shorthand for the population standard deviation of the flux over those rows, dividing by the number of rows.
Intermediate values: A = 0.59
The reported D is -0.53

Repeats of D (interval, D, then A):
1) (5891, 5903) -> -0.25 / 0.78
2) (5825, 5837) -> -0.53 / 0.59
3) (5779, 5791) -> -0.56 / 0.57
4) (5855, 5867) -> -0.86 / 0.42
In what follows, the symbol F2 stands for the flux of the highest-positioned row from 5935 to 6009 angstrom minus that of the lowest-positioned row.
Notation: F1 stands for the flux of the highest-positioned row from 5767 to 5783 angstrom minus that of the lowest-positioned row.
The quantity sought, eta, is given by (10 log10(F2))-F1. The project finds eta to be 1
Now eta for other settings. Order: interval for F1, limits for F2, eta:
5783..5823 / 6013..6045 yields -8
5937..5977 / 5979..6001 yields 0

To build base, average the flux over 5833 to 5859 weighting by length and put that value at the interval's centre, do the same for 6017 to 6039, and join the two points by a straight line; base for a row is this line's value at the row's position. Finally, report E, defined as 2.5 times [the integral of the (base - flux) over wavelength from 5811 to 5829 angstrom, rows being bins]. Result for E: 16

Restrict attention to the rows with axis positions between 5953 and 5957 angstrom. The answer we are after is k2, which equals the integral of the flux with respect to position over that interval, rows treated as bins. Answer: 28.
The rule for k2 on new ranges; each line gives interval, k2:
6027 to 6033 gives 49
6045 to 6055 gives 81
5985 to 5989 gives 29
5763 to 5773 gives 78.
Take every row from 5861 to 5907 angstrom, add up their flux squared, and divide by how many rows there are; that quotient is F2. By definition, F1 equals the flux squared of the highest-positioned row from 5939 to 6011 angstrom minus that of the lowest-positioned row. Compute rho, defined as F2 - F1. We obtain 46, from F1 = 19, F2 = 64.3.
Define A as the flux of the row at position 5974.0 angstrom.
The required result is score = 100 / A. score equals 12.3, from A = 8.152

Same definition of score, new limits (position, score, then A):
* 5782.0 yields 12.6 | 7.915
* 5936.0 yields 13.3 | 7.494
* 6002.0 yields 14.3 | 6.971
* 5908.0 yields 12.6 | 7.918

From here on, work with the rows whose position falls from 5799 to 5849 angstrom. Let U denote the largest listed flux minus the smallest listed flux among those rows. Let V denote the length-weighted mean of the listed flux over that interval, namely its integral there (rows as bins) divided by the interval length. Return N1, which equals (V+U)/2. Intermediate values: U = 2.8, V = 8.17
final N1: 5.5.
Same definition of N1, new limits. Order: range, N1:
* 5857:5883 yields 5.4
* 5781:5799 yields 5.4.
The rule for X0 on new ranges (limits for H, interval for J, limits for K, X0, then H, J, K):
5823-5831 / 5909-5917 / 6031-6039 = 0.507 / 8.5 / 8.2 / 7.8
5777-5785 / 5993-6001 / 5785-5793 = 0.482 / 8.0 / 8.3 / 8.4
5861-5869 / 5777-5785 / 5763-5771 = 0.498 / 8.0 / 8.0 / 8.2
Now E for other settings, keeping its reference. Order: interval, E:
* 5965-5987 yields 10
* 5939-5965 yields 7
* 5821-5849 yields 3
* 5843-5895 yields 41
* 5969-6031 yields -6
